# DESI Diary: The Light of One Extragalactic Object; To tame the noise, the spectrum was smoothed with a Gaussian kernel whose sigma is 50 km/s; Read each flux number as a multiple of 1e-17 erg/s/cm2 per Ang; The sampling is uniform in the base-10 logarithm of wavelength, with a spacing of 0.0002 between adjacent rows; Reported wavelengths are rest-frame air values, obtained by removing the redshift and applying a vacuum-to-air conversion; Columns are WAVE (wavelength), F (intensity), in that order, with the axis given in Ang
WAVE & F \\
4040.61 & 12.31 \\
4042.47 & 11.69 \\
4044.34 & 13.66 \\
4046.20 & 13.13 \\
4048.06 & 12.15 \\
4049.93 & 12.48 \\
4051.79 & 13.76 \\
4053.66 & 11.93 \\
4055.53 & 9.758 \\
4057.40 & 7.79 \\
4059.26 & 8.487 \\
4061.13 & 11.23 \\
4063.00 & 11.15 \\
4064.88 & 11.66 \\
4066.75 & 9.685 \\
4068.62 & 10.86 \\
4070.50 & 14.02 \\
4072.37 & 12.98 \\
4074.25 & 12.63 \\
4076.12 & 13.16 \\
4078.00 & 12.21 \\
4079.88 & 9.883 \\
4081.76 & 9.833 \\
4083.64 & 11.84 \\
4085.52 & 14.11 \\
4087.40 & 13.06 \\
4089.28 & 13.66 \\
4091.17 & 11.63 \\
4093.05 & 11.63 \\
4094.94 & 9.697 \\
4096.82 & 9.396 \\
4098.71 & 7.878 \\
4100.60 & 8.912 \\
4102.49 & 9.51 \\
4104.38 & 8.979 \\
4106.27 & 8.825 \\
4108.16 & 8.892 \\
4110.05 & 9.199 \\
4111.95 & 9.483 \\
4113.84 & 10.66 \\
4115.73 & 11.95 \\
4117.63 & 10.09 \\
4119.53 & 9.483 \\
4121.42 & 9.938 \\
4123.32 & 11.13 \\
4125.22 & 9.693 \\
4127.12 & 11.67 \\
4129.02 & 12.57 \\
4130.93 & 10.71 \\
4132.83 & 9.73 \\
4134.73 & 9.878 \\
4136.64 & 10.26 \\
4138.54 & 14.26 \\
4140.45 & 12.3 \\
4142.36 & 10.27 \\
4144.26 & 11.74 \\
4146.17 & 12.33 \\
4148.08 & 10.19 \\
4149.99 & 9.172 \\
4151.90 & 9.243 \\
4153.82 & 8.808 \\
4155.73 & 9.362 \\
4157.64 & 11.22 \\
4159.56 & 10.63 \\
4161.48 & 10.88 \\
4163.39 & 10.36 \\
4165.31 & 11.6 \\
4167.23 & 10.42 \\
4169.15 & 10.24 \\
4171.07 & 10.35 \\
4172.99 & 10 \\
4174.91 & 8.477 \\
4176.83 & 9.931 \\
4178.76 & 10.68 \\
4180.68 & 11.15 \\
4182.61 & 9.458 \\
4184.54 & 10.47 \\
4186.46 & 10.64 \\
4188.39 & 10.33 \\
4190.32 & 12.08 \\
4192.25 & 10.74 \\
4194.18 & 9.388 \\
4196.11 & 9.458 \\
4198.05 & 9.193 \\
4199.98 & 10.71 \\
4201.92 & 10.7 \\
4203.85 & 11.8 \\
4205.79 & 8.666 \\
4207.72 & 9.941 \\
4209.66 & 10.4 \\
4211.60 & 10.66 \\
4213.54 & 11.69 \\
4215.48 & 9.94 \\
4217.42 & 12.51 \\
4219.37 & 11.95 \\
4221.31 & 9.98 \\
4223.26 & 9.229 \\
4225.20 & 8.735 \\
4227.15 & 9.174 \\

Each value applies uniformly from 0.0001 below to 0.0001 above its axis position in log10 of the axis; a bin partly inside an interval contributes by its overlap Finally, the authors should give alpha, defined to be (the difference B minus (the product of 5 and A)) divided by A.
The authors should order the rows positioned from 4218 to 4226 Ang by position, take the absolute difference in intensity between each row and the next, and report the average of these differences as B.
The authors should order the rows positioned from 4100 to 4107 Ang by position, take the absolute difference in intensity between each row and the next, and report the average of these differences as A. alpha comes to -2.49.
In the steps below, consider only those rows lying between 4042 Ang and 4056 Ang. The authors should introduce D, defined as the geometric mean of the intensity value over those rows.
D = 12.3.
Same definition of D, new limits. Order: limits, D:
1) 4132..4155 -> 10.6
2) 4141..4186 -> 10.3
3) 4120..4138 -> 10.6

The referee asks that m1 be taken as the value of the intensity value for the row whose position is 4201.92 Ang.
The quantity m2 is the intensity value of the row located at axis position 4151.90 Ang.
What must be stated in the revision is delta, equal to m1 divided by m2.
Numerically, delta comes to 1.16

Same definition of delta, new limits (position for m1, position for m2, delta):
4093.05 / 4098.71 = 1.48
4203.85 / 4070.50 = 0.84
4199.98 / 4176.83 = 1.08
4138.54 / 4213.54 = 1.22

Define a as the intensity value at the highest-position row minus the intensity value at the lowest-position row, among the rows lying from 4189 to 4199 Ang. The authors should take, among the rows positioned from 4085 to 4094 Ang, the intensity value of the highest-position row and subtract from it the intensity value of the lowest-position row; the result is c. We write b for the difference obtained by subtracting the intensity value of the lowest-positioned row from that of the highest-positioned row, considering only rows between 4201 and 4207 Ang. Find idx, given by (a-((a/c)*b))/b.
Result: 0.26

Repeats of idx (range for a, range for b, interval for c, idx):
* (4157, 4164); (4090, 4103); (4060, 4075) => 1.02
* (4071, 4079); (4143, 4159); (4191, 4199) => 0.98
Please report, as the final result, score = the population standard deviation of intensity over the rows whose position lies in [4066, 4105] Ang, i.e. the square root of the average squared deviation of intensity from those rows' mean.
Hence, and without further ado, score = 1.9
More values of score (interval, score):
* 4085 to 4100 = 2.1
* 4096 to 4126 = 1.0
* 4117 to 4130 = 1.1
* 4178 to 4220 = 1.0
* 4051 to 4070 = 1.7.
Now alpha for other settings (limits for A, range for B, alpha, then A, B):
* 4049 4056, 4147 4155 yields -4.71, 1.76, 0.51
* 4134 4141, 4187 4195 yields -4.30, 2.11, 1.48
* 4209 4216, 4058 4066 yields -3.90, 1.01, 1.11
